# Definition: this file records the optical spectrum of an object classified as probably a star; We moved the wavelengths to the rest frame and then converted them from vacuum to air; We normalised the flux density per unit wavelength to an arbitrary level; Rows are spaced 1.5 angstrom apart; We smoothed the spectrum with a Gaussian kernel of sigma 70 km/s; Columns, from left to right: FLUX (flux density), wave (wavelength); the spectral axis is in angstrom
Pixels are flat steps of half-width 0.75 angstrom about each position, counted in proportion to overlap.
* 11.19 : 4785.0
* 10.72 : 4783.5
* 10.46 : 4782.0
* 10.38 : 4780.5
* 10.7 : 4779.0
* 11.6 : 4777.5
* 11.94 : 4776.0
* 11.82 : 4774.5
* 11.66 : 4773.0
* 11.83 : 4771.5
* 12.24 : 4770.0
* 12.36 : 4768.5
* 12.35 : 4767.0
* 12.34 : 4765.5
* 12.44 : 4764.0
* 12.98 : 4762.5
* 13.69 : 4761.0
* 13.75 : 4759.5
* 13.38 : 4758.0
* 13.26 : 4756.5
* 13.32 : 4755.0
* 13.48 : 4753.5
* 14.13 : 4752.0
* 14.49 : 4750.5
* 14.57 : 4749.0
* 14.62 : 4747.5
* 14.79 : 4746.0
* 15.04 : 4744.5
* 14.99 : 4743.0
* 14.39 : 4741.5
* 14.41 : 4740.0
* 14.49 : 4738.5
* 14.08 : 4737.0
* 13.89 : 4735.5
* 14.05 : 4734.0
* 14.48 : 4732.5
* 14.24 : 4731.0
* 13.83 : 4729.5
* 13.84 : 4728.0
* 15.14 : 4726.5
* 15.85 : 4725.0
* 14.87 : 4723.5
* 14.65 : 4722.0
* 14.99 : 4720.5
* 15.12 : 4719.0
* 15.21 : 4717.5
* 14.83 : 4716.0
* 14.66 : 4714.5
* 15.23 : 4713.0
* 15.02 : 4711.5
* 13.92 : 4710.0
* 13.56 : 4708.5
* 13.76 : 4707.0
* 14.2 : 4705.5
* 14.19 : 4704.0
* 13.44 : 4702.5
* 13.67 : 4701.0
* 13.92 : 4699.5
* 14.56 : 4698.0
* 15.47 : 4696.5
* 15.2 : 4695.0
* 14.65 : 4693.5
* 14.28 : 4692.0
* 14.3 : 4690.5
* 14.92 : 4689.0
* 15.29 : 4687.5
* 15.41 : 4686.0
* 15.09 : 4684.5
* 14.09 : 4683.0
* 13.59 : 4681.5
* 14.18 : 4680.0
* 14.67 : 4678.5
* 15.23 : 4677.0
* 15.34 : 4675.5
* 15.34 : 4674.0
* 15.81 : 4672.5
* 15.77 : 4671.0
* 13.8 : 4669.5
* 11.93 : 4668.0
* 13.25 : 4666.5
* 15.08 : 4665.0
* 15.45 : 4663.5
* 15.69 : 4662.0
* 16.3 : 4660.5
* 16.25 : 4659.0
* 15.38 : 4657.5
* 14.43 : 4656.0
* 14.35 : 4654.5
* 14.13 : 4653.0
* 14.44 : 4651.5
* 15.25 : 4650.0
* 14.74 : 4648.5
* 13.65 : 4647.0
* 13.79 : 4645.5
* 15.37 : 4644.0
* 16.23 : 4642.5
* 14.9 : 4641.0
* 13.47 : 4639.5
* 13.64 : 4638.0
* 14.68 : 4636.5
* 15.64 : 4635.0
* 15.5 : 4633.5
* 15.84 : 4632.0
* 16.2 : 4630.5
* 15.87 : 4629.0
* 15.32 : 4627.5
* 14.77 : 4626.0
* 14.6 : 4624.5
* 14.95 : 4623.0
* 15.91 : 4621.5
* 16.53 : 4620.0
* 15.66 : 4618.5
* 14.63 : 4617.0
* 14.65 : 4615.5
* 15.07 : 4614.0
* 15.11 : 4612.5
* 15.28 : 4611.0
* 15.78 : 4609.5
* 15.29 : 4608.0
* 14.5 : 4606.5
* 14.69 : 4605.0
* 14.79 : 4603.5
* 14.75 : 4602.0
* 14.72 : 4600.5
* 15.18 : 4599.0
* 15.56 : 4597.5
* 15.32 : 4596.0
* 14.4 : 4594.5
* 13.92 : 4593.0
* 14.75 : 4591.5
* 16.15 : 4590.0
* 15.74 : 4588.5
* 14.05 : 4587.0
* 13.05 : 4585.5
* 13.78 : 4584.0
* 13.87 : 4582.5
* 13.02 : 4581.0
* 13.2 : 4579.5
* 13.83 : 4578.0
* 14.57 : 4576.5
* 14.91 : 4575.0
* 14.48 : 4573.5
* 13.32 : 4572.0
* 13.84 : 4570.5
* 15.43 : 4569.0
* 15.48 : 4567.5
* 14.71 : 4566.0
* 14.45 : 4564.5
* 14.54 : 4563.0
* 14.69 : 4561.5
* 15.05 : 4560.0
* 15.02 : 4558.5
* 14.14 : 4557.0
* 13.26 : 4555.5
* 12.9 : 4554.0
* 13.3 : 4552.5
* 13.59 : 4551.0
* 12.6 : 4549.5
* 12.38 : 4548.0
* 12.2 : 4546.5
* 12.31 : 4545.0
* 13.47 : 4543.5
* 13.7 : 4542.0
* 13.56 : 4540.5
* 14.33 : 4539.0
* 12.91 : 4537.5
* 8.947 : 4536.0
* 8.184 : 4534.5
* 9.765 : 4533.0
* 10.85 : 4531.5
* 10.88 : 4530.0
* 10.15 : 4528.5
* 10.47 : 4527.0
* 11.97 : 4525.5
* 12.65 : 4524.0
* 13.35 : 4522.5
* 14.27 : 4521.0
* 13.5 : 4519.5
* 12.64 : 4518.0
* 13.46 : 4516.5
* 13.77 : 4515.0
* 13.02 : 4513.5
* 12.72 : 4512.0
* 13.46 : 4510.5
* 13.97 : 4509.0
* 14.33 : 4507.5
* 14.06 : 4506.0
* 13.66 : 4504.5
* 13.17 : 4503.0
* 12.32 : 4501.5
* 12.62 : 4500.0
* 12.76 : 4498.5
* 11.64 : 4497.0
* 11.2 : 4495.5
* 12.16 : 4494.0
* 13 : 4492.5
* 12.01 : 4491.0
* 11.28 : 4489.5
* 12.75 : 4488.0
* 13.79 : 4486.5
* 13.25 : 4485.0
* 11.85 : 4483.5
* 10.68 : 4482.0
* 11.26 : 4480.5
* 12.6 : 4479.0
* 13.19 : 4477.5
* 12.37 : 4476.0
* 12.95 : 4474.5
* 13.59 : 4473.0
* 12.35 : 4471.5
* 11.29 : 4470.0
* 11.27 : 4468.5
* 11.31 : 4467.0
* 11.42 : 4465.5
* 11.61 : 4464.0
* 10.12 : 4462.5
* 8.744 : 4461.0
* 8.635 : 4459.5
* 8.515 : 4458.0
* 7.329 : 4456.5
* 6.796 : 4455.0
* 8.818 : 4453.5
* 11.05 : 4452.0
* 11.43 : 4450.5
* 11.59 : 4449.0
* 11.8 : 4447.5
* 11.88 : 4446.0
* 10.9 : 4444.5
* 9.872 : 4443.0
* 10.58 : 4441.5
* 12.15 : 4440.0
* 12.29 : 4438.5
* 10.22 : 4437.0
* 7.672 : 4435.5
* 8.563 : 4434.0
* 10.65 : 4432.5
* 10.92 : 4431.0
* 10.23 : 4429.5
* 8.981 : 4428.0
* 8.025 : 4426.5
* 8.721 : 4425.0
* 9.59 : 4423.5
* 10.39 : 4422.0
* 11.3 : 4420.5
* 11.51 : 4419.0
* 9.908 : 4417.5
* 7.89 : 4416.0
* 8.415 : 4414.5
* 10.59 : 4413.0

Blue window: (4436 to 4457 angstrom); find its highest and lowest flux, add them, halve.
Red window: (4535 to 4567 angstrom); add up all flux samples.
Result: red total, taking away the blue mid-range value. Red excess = 273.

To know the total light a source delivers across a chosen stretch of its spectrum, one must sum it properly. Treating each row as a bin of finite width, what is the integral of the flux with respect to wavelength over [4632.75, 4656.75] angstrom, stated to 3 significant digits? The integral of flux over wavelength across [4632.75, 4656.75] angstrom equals 351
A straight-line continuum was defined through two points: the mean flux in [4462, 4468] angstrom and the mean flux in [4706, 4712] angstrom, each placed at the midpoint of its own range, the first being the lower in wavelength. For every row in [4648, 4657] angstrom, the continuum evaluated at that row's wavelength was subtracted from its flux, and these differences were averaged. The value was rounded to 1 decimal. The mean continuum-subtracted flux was 1.2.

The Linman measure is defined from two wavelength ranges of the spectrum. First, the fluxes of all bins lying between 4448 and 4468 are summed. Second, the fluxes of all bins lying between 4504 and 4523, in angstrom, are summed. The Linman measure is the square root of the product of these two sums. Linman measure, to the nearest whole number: 150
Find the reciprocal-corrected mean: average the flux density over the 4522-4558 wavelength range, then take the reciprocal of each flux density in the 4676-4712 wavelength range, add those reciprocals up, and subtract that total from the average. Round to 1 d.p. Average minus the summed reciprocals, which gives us 10.5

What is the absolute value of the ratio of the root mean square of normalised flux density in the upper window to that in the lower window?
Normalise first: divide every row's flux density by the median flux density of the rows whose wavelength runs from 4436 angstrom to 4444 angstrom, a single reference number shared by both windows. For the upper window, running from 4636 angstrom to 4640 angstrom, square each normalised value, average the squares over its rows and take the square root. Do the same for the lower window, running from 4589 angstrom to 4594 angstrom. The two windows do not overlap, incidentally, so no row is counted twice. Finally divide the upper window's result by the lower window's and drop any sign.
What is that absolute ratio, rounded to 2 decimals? 0.93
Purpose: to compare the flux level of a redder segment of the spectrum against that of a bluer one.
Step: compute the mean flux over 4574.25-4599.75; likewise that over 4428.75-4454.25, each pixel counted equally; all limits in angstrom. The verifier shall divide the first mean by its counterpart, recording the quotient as 1.36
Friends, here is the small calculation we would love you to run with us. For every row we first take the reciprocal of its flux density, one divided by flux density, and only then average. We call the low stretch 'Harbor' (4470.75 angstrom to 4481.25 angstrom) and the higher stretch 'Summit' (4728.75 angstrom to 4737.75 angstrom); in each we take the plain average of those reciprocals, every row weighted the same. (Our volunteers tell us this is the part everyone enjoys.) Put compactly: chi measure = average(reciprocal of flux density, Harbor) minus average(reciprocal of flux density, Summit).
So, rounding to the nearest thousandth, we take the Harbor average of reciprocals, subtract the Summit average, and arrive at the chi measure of 0.009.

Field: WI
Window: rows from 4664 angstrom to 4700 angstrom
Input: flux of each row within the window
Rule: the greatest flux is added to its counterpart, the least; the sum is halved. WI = 13.9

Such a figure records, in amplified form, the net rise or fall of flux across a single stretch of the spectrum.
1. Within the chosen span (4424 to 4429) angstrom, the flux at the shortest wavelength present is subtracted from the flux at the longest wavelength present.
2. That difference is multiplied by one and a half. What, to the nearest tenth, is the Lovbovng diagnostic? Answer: 0.4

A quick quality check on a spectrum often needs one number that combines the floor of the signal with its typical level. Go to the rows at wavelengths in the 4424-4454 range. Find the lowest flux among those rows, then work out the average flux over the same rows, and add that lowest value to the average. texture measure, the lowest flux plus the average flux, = 18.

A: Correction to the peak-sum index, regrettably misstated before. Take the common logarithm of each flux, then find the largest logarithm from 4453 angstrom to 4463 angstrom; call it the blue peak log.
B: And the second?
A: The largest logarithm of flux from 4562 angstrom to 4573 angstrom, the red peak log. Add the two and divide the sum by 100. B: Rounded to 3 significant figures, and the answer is 0.0219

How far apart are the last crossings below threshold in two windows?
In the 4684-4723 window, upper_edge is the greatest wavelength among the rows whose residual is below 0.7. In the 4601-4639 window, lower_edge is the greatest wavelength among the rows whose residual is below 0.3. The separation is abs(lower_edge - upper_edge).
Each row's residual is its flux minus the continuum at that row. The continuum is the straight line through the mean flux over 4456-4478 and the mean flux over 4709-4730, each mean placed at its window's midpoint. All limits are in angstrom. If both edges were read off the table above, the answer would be 84.0 angstrom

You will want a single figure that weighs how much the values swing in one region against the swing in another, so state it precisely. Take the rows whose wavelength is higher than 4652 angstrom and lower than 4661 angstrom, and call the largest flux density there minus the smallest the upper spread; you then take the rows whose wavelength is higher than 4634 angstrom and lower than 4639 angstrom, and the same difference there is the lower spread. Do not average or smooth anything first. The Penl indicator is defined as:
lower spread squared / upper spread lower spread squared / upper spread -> 1.8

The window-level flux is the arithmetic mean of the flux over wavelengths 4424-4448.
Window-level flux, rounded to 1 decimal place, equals 10.2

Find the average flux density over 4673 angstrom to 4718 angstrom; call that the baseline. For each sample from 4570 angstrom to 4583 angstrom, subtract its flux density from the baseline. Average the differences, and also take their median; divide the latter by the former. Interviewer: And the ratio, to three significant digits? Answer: 1.08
